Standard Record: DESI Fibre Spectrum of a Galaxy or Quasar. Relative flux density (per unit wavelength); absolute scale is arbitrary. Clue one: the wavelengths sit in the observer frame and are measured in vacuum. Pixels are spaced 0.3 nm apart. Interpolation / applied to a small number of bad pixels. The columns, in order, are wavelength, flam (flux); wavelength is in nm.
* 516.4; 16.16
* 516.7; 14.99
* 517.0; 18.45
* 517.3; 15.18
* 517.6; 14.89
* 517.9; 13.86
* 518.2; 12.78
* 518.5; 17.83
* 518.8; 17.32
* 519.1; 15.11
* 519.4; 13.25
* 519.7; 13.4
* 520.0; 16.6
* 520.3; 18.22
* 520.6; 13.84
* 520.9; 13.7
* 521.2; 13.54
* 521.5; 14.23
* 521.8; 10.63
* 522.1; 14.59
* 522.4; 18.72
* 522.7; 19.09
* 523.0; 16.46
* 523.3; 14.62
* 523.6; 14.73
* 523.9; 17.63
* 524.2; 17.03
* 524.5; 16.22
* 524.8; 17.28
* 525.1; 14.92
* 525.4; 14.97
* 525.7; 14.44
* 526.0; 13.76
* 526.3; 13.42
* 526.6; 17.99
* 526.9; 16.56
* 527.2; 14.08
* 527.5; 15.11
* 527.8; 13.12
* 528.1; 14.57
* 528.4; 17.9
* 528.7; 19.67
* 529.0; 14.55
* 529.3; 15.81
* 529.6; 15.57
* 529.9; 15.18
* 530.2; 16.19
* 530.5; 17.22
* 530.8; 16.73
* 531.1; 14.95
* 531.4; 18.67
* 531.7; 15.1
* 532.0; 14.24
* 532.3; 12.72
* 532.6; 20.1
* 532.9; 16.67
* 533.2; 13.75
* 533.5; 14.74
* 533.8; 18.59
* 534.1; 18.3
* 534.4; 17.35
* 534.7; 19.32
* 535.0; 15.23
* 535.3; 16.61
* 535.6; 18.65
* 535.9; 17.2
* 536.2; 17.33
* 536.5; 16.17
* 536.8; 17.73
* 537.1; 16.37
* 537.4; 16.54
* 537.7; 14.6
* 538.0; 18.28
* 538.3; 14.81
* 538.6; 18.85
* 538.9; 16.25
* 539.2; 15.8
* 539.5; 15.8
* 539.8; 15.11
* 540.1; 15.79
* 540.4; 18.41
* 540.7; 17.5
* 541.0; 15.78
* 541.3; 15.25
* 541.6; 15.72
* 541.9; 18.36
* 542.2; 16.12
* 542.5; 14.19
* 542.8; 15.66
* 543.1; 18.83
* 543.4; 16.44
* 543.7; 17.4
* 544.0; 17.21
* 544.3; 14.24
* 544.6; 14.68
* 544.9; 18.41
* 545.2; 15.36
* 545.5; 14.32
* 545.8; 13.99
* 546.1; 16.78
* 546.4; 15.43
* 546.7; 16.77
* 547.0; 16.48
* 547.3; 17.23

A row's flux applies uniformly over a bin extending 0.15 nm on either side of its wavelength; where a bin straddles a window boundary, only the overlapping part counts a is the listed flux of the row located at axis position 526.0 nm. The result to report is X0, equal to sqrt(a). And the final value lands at 3.71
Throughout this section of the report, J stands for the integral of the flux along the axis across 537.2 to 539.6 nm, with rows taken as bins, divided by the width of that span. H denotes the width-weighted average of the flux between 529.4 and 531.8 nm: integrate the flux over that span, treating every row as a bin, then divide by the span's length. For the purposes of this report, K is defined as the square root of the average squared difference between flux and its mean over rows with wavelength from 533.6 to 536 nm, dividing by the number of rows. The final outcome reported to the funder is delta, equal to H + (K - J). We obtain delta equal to 1.08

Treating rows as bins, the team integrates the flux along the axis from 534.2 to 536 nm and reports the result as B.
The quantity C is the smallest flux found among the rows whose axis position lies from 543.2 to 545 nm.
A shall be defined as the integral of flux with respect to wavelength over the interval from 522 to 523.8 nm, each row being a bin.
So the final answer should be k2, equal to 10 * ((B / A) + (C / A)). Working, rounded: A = 29.6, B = 31.4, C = 14.24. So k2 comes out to 15.4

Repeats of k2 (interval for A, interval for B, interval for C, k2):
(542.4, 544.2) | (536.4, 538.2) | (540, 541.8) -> 15.1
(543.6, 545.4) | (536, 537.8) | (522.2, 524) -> 15.3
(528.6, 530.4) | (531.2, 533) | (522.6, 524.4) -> 15.1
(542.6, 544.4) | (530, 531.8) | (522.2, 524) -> 14.8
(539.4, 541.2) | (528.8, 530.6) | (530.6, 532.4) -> 14.0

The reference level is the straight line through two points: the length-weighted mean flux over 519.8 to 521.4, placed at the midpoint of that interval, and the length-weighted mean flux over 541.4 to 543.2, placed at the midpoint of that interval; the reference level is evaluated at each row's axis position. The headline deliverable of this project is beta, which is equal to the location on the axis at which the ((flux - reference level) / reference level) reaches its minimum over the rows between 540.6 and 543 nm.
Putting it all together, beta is 542.5 nm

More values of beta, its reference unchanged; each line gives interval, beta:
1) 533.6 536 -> 535.0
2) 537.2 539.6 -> 537.7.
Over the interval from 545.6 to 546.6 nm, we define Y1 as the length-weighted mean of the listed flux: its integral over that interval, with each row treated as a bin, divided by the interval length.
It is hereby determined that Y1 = 15.4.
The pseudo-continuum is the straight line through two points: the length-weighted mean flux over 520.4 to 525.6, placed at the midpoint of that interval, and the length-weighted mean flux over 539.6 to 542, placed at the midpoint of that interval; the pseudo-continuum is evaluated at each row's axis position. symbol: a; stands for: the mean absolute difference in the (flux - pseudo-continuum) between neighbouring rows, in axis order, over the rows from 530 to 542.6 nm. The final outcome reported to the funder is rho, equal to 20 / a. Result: 10.4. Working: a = 1.9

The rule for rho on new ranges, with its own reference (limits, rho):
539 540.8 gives 20.3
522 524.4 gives 11.1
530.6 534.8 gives 7.8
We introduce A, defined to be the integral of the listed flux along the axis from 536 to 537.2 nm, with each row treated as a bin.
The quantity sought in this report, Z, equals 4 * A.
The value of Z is 81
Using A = 20.3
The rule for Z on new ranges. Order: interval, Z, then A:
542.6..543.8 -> 81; 20.3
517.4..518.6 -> 71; 17.7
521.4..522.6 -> 71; 17.7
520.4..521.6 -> 67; 16.8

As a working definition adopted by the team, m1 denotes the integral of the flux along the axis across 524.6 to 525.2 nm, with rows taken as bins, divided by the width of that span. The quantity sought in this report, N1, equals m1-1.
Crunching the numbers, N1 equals 15.2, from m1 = 16.2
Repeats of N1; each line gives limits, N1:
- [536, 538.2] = 15.7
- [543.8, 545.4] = 15.0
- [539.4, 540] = 14.5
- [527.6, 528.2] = 12.9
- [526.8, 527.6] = 14.2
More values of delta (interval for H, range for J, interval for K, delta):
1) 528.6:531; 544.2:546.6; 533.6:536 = 2.05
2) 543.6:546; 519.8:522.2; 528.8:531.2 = 2.14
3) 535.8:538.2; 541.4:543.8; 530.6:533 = 2.43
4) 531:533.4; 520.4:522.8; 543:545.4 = 2.58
